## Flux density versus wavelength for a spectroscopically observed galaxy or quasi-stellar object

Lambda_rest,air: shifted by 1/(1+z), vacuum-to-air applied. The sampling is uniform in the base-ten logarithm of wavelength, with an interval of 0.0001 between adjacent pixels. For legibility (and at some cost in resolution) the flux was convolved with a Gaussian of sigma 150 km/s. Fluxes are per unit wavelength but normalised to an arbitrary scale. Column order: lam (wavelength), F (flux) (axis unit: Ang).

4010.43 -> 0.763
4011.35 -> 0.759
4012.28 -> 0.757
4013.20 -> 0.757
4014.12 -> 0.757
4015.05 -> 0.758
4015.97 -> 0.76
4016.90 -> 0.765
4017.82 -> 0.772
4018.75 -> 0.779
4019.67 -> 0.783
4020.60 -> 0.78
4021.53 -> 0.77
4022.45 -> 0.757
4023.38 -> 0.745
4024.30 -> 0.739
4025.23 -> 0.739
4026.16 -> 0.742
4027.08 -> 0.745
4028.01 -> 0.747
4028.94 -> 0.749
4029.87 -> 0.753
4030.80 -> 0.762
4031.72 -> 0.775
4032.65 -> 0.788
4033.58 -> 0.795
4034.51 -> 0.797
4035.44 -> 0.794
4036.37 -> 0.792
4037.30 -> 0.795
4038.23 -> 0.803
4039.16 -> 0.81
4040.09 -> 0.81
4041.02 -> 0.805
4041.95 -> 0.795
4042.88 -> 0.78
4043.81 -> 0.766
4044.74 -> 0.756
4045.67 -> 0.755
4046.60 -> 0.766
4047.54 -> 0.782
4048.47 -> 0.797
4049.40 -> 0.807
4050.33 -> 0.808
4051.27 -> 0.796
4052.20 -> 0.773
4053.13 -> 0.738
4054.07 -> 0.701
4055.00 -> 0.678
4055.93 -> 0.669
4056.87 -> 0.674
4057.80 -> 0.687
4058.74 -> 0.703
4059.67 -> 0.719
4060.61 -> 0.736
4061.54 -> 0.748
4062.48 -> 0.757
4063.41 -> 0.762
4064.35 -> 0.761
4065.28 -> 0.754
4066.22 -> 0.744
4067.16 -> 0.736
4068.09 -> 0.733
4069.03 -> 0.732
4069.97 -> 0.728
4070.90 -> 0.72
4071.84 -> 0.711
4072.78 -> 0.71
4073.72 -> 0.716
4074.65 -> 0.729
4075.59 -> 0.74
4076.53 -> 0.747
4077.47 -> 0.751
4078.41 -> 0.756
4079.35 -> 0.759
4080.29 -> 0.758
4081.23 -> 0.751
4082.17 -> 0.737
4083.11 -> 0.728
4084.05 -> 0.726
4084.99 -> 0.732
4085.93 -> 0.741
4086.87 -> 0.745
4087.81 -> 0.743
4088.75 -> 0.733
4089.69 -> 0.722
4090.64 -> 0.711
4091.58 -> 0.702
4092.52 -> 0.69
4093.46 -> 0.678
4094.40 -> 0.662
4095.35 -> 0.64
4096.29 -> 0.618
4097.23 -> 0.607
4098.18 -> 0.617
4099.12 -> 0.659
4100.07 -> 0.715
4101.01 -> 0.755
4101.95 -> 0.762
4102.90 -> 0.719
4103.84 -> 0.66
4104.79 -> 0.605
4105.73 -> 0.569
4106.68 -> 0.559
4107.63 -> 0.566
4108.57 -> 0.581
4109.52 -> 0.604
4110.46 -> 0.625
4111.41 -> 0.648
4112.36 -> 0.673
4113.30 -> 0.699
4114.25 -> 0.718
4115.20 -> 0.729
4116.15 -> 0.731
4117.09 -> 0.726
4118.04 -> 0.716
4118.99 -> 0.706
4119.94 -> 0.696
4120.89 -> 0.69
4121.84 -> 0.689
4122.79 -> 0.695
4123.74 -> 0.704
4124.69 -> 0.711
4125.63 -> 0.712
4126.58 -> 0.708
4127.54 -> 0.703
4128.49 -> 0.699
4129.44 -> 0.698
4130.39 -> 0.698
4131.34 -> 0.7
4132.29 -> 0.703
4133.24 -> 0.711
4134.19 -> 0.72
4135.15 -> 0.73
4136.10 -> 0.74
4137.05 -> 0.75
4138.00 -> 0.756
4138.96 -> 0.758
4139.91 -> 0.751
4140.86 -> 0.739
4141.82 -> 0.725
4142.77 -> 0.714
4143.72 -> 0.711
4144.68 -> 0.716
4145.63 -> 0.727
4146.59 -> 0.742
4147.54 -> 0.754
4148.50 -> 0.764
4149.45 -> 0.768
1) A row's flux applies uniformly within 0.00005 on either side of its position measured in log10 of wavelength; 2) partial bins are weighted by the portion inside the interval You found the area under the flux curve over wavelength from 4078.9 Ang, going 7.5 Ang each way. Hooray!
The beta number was 11.1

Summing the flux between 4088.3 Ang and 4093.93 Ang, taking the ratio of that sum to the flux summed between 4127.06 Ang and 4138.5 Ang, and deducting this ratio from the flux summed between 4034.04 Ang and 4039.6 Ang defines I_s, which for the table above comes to 4.3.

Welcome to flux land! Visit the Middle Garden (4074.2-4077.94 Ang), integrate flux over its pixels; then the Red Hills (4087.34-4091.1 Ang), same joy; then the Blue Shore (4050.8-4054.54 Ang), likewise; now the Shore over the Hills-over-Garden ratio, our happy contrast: 2.85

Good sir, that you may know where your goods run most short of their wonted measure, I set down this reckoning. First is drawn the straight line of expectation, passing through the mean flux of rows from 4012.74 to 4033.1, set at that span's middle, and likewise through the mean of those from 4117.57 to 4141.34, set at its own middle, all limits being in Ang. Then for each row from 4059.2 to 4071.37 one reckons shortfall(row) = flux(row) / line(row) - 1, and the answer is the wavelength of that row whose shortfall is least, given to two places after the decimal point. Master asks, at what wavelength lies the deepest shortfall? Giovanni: 4059.67 Ang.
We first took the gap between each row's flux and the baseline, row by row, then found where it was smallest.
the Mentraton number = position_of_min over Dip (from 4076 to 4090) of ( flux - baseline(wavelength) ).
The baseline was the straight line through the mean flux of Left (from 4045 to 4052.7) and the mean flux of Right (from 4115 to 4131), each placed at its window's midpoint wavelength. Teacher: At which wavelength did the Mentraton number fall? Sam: 4084.05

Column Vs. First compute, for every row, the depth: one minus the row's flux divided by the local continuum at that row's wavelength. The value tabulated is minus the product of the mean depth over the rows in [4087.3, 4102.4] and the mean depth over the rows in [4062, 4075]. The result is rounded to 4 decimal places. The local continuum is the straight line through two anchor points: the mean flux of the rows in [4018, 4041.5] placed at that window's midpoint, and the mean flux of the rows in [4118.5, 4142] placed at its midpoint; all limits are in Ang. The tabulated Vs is -0.0014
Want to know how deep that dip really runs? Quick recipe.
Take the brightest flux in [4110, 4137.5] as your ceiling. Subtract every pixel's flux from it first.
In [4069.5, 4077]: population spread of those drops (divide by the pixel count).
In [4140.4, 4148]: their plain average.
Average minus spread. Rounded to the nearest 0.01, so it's 0.01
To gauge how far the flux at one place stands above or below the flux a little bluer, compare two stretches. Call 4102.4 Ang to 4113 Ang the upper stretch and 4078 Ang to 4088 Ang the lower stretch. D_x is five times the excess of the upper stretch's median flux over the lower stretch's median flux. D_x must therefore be -0.69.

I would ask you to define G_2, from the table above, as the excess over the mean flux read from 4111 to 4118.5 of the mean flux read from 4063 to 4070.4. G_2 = 0.04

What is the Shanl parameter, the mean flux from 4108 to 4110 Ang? 0.59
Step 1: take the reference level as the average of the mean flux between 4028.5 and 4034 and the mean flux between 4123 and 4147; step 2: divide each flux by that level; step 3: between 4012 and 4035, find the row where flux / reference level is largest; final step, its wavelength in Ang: 4034.51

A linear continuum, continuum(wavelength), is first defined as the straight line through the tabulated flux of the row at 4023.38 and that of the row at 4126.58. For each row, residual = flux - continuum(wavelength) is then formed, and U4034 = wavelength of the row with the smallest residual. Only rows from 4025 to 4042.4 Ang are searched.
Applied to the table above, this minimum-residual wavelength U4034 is 4025.23 Ang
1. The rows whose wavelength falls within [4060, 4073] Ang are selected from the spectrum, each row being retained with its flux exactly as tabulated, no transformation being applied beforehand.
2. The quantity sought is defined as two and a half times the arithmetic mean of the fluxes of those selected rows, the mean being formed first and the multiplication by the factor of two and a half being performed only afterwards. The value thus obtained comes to 1.85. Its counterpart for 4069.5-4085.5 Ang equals 1.84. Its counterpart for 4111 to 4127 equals 1.76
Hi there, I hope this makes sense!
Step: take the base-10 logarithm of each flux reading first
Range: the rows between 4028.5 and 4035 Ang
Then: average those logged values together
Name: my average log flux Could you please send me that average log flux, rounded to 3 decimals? -0.111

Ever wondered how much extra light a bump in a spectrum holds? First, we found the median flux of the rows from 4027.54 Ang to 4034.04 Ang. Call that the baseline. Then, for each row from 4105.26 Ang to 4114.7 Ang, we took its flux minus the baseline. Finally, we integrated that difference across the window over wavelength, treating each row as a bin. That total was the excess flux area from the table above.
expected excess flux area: -1.3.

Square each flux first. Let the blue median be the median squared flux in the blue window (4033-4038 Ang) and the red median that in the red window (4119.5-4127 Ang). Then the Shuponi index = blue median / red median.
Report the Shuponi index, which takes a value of 1.3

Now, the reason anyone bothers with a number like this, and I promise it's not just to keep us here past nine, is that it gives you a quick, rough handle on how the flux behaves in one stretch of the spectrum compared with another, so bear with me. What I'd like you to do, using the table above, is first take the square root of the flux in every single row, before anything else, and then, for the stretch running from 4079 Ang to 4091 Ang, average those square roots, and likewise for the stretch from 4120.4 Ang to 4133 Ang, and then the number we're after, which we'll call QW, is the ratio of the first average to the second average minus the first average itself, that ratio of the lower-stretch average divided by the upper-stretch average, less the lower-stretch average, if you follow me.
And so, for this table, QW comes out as 0.167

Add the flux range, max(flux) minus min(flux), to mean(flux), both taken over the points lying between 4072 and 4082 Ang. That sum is 0.79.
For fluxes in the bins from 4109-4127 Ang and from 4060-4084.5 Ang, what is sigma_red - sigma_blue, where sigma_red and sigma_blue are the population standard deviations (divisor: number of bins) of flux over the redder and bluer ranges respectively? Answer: 0.02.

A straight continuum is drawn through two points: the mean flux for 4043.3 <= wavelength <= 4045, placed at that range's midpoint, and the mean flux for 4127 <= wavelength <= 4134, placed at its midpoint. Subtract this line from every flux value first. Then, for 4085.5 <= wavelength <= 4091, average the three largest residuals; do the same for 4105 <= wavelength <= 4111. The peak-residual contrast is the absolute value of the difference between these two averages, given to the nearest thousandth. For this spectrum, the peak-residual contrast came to 0.124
